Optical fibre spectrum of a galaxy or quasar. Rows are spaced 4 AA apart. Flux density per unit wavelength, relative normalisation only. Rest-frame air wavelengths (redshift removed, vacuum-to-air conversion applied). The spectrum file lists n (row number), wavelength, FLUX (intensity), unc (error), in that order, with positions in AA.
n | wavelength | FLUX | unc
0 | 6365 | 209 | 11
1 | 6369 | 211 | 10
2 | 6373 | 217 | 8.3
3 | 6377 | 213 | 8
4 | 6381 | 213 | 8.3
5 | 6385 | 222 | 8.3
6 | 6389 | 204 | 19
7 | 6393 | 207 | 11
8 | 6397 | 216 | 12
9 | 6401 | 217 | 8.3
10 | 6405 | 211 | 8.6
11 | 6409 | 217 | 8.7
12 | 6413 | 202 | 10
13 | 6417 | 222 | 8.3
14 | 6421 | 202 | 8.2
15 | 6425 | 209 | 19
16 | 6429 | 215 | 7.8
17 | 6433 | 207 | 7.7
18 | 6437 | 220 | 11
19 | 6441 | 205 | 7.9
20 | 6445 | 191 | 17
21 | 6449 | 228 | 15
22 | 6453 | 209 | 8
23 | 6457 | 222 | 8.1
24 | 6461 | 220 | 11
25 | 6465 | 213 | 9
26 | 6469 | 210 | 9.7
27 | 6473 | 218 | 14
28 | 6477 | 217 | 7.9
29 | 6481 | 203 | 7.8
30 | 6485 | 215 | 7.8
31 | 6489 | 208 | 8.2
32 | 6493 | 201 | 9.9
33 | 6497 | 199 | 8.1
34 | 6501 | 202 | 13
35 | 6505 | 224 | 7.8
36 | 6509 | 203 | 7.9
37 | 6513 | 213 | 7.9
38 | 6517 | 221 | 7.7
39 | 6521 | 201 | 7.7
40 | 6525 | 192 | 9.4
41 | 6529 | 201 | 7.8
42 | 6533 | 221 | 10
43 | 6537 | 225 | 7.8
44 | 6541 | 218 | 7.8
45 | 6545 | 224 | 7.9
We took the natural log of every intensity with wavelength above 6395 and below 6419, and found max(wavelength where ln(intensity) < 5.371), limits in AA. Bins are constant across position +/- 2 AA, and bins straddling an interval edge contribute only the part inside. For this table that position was 6413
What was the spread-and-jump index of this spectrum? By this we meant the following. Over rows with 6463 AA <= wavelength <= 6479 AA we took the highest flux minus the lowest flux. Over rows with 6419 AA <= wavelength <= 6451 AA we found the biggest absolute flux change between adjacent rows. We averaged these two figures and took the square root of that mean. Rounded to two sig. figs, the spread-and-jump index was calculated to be 4.7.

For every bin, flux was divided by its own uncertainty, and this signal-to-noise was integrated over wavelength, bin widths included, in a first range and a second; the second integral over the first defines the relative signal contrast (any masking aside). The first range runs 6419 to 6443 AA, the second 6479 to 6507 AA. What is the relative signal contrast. 1.24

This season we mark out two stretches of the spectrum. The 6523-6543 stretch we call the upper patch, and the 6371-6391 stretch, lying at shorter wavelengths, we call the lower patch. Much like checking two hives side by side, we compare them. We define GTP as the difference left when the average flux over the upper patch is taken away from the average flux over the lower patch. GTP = 2.4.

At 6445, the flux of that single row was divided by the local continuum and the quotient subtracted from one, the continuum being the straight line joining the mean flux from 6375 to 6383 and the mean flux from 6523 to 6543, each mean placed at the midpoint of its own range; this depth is 0.10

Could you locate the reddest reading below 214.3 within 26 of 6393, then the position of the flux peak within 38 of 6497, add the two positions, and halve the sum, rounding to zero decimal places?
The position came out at 6459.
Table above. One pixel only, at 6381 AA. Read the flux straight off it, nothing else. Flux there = 213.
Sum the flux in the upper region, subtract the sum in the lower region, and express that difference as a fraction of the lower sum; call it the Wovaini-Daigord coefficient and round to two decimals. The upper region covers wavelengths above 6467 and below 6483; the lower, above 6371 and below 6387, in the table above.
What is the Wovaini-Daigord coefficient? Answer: -0.02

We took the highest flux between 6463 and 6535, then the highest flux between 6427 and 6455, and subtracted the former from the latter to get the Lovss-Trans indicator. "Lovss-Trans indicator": 4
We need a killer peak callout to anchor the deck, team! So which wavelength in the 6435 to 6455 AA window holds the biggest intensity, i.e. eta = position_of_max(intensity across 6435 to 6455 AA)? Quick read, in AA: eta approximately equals 6449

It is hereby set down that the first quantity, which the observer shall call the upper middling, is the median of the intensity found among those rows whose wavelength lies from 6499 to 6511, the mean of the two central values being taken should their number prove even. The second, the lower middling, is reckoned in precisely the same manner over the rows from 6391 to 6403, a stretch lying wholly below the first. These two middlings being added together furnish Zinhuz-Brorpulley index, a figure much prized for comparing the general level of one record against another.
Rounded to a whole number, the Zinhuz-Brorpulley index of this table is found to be 419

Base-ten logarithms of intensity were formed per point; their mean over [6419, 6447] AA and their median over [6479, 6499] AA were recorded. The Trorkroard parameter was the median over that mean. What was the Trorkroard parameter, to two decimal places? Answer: 1.00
